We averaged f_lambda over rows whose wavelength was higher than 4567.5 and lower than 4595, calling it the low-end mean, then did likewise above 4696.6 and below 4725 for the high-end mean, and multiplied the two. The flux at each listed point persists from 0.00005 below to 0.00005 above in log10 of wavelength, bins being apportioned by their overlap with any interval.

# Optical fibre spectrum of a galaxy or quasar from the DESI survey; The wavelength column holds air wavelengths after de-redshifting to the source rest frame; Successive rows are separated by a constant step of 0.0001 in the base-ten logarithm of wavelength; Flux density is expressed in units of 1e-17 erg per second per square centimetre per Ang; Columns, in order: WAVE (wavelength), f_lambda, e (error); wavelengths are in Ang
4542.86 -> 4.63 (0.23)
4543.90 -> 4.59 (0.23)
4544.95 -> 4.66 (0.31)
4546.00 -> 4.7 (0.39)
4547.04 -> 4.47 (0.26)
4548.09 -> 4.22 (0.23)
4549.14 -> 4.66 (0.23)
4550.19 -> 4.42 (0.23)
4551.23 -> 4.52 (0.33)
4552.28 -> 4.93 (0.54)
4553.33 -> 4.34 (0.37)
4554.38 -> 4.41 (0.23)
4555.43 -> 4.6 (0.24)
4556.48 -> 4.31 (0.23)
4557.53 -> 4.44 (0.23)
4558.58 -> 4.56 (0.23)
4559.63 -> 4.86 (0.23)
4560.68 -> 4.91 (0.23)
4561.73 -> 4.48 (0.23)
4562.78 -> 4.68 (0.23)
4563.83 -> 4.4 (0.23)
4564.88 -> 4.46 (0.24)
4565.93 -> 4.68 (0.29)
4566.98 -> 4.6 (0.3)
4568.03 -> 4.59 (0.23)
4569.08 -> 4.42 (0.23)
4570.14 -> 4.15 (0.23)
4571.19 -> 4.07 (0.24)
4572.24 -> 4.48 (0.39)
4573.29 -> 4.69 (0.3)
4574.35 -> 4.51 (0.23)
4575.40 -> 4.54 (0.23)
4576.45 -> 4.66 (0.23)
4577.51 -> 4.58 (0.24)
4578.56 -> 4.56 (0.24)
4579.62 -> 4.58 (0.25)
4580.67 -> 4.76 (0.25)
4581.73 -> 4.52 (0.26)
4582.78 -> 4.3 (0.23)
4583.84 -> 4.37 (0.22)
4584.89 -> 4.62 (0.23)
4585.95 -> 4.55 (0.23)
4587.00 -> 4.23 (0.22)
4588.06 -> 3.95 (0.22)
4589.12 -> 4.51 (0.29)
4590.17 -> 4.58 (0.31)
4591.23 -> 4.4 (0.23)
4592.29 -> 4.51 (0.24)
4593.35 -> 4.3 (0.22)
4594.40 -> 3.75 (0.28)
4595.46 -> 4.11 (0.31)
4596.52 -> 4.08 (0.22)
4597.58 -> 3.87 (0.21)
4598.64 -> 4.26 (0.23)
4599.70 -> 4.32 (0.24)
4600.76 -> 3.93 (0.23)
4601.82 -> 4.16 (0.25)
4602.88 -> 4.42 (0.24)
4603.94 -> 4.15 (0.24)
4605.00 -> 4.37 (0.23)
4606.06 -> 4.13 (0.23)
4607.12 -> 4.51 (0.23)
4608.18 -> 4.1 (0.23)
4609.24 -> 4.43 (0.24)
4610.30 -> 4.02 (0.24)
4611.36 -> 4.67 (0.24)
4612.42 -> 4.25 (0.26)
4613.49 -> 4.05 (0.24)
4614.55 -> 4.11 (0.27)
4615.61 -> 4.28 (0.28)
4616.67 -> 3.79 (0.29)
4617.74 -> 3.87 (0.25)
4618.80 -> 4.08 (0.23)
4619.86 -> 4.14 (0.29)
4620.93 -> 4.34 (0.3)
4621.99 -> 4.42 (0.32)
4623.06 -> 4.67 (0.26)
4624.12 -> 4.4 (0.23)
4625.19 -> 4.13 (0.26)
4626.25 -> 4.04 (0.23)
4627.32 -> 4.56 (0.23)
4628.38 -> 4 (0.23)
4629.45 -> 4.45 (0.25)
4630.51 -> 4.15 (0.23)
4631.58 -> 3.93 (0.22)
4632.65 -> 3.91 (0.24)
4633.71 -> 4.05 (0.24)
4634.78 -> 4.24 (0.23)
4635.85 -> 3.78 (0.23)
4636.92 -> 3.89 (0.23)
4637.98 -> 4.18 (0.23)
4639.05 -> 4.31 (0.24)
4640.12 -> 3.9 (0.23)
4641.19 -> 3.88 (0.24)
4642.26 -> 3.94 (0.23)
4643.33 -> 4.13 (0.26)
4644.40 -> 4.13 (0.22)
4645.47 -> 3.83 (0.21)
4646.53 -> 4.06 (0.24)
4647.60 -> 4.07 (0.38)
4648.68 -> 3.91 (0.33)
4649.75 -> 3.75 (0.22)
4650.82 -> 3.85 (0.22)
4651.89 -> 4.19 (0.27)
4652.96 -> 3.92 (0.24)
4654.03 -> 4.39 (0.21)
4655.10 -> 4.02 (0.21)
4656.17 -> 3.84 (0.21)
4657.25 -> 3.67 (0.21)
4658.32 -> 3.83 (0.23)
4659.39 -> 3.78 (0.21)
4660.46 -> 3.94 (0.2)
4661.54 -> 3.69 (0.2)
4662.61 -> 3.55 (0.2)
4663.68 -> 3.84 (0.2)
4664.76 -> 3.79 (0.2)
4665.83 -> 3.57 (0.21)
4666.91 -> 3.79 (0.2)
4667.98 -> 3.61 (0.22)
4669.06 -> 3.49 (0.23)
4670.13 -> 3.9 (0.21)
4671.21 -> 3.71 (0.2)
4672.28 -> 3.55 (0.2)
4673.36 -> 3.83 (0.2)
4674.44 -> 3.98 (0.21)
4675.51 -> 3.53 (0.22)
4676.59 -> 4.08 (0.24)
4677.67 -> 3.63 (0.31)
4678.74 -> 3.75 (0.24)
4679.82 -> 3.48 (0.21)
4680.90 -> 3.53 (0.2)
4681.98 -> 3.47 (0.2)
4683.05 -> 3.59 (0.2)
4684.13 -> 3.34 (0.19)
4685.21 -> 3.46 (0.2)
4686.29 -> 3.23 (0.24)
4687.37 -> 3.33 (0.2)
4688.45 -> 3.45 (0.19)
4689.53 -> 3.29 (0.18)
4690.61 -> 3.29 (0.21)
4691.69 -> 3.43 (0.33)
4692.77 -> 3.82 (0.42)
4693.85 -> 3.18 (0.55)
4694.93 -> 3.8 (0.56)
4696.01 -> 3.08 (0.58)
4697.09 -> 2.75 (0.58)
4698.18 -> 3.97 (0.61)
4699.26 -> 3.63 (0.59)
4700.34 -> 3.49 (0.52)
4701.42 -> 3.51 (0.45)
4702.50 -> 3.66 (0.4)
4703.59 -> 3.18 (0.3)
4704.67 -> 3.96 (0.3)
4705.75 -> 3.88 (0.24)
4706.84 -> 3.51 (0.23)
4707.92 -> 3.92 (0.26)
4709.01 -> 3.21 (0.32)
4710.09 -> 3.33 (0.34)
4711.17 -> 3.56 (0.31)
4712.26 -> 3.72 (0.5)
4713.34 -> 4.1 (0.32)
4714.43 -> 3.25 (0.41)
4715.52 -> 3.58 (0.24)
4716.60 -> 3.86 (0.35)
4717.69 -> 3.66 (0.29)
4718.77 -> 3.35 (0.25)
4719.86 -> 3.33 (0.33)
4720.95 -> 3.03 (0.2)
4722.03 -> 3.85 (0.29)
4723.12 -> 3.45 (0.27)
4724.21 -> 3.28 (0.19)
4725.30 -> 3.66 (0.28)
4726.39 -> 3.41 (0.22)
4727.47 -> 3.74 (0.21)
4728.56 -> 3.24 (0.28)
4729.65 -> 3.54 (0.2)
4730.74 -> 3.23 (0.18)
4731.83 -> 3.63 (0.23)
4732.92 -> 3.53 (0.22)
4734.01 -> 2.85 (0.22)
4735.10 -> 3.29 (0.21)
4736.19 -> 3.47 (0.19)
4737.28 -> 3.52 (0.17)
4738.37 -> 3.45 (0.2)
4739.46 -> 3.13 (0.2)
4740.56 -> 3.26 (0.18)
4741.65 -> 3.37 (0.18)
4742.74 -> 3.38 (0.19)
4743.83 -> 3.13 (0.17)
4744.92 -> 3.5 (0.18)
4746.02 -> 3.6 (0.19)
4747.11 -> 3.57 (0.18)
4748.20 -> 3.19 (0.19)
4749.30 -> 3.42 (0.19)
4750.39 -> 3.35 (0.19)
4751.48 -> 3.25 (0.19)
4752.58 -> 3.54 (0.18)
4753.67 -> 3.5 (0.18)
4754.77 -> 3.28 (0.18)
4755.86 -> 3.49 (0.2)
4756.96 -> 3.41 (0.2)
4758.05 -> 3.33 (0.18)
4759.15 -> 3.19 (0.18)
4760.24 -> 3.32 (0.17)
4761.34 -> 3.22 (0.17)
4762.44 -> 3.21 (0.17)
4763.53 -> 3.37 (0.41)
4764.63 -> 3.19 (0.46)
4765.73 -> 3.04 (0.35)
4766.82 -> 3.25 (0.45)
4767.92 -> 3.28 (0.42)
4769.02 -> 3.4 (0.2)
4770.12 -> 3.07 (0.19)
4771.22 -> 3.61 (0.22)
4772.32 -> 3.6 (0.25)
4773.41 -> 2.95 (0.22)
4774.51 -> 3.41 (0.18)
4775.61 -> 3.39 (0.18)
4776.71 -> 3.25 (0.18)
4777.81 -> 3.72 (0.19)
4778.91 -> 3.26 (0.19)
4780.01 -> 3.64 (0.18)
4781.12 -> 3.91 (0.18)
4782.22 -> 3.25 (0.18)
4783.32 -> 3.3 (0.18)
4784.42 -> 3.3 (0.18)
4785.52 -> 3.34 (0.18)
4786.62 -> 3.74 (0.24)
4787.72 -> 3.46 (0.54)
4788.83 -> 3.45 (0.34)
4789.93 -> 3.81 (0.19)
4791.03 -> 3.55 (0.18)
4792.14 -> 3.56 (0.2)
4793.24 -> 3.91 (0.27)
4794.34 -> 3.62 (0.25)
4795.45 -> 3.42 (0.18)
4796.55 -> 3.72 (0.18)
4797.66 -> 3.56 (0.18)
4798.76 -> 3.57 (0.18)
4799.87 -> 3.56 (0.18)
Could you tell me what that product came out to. 15.7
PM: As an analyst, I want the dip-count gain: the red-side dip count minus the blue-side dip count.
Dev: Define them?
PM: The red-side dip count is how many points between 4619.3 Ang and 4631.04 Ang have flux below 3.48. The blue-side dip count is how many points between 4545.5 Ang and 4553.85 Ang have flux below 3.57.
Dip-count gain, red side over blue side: 0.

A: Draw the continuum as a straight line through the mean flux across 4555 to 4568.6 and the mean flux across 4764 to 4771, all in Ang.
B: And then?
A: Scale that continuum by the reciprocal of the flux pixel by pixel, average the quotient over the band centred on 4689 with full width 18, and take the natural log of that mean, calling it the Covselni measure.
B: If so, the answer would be 0.10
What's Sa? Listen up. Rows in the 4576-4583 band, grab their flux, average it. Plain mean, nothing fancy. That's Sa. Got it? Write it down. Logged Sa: 4.57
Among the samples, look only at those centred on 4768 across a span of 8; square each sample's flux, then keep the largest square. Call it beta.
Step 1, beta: 13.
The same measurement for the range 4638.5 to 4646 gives 19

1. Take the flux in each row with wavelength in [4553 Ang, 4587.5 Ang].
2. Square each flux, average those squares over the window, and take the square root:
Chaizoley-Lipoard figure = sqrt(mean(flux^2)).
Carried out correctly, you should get 4.52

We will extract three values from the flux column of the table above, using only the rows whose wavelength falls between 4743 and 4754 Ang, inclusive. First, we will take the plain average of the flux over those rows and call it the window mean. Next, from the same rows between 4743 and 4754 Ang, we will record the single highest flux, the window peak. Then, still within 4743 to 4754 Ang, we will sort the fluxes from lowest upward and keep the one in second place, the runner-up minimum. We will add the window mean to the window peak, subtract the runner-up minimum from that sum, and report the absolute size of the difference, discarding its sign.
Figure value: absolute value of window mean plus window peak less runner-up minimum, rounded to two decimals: 3.81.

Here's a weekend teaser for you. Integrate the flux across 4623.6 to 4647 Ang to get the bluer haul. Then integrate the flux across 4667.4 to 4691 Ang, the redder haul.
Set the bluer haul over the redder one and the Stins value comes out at 1.13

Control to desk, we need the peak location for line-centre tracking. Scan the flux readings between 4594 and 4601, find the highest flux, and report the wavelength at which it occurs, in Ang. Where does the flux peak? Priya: 4599.70 Ang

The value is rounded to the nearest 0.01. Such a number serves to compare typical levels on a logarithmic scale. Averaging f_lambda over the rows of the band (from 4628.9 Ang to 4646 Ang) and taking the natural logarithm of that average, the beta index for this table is 1.40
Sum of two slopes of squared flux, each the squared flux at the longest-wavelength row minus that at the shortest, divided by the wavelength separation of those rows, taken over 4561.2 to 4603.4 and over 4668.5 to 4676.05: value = 0.03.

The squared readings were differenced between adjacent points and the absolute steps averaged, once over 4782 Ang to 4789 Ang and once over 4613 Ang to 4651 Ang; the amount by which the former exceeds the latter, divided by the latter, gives -0.47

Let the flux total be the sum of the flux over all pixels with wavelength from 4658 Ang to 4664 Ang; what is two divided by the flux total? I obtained 0.088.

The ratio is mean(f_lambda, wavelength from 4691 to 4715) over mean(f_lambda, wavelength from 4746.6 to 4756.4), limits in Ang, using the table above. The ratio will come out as 1.04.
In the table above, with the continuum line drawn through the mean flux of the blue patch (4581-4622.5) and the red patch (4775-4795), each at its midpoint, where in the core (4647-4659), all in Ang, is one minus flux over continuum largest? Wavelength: 4657.25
